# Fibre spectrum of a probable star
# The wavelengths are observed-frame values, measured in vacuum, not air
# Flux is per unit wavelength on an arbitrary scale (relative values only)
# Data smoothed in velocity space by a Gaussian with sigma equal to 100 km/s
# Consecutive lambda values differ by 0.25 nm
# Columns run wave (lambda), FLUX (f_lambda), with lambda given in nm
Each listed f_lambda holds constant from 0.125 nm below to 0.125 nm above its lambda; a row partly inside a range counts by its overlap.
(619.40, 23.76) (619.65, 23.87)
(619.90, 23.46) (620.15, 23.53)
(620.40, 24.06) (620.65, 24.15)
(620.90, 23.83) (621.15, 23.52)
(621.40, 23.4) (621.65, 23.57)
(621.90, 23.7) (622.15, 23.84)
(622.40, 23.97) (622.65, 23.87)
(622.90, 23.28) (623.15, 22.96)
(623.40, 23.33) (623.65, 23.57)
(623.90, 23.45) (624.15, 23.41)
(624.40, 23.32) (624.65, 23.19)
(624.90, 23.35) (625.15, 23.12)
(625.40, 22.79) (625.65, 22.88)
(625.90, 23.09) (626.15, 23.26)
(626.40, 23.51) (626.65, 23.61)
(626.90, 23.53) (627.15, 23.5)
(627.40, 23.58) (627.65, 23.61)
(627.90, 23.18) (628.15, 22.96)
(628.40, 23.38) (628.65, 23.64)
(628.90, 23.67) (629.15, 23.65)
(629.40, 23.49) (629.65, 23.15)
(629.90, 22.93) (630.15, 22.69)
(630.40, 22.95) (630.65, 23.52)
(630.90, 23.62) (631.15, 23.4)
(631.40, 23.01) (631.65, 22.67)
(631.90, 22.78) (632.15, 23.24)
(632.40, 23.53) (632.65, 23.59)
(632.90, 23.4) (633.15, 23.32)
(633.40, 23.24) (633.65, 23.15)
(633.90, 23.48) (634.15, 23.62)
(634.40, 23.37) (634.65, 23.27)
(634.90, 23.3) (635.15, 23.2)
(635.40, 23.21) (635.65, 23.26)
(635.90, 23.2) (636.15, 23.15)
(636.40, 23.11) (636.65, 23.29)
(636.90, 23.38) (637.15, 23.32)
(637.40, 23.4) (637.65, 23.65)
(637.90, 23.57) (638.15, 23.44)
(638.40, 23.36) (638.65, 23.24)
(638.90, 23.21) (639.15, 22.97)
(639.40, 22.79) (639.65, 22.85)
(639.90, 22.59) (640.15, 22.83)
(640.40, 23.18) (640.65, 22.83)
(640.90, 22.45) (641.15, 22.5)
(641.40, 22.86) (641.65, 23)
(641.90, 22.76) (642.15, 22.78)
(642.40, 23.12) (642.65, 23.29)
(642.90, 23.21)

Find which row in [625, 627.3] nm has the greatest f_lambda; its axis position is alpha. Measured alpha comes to 626.65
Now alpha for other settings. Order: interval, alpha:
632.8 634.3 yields 634.15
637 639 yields 637.65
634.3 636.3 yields 634.40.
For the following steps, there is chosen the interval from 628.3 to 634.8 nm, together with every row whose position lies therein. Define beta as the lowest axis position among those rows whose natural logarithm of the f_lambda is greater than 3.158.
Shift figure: 628.65 nm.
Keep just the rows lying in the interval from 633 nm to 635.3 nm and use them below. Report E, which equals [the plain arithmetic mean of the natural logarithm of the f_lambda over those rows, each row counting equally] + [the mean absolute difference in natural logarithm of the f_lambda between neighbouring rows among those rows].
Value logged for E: 3.16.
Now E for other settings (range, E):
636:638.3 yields 3.16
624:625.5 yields 3.15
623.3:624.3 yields 3.16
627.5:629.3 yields 3.16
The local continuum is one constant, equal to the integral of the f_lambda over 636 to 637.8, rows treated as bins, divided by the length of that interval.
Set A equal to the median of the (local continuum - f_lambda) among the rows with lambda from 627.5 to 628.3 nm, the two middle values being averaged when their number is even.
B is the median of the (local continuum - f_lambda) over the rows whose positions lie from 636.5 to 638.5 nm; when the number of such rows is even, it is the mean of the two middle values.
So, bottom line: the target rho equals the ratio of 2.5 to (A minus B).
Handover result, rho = 12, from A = 0.2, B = -0.06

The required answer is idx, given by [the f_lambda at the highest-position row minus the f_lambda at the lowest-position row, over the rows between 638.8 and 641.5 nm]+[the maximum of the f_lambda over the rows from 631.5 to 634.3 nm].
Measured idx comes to 23.3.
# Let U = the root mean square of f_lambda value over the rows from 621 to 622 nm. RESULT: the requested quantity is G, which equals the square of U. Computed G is 554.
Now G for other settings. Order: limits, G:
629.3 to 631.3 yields 539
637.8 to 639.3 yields 543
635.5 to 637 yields 540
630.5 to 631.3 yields 553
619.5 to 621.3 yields 565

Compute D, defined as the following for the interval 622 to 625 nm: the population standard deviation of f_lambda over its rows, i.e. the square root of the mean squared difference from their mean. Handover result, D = 0.287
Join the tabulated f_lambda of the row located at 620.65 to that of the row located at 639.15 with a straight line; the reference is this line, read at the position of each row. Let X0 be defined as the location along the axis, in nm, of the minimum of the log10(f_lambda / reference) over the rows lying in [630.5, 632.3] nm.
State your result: 631.65 nm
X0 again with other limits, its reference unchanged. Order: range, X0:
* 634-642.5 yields 640.90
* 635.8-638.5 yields 636.40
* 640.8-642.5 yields 640.90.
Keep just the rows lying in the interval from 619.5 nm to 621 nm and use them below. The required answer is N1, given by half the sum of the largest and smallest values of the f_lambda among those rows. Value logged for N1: 23.8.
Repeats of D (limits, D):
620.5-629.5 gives 0.301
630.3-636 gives 0.244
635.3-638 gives 0.161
